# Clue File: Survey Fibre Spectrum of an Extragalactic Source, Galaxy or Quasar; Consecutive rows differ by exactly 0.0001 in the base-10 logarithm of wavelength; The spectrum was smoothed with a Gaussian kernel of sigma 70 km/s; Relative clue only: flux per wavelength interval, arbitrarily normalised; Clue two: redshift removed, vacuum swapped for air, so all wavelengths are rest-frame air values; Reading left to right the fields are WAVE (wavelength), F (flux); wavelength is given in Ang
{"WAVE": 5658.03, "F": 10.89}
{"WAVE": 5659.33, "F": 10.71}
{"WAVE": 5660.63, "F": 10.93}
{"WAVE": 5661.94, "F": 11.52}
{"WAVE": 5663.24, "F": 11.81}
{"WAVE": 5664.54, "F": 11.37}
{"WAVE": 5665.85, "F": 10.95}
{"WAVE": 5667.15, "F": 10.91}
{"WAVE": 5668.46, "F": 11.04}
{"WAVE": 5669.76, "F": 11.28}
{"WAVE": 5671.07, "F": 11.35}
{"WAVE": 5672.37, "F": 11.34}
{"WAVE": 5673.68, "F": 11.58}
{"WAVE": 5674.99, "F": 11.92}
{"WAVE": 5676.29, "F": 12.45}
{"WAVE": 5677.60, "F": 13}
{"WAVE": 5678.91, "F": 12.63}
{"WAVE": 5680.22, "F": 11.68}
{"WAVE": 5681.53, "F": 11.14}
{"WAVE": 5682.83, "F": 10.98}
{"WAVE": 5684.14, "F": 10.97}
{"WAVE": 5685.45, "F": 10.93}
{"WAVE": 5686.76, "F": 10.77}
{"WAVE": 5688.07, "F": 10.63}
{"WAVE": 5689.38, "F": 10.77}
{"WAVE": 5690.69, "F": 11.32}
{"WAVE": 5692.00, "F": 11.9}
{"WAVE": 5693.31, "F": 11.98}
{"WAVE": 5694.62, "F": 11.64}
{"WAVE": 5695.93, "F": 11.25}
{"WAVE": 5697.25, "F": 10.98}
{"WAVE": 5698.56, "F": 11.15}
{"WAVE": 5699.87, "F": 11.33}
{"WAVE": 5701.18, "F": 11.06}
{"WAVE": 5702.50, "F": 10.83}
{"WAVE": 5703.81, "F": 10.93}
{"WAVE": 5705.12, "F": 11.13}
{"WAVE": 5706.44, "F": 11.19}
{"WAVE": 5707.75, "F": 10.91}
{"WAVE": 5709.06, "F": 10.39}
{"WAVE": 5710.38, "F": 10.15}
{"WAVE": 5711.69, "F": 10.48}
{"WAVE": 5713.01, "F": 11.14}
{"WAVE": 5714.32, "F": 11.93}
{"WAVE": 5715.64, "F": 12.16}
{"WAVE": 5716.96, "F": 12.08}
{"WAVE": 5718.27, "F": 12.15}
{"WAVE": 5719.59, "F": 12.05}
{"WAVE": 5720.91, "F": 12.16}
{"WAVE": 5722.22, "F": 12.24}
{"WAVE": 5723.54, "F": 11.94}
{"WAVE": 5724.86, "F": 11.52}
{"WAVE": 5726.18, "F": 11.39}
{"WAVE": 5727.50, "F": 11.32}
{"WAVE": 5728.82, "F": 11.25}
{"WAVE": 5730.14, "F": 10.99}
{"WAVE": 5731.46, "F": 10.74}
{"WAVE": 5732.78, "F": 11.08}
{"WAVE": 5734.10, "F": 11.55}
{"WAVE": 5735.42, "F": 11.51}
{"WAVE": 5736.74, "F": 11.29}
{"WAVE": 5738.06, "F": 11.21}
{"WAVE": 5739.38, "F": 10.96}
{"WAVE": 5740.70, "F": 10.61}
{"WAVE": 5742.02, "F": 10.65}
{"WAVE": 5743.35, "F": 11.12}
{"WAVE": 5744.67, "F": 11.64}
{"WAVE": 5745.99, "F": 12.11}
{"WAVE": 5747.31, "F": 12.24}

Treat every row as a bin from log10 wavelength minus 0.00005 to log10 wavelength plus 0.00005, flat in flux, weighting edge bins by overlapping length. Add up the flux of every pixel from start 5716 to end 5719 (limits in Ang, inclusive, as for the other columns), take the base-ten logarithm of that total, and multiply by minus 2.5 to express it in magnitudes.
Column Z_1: -3.46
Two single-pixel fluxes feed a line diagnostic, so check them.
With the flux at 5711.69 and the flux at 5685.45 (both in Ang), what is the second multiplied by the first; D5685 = 115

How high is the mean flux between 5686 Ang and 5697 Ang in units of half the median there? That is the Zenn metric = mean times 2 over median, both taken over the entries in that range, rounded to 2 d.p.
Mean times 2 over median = 2.00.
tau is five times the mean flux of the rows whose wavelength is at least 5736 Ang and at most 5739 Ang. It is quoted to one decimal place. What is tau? 56.2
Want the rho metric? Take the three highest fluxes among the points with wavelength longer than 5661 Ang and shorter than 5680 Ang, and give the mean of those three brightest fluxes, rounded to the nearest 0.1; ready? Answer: 12.7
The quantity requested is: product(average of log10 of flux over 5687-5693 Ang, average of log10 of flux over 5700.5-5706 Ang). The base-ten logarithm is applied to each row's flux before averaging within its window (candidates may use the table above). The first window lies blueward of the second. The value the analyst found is 1.090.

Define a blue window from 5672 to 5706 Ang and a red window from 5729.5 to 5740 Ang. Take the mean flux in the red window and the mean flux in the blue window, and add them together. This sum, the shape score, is 22.6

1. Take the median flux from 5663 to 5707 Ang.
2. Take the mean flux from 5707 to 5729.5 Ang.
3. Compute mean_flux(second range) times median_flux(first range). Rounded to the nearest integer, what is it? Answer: 129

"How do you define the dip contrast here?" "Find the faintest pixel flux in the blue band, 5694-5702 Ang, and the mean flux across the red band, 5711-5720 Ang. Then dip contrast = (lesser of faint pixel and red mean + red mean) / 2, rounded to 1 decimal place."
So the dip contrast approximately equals 11.3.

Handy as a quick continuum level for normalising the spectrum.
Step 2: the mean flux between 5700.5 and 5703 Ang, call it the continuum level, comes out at 10.9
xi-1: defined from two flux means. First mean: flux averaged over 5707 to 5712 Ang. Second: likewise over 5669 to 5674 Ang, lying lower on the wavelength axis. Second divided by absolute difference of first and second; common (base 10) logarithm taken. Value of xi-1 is 1.1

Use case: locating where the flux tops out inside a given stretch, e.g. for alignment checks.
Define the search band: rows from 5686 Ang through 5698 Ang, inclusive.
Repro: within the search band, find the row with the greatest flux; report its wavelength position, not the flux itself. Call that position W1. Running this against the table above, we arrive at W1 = 5693.31 Ang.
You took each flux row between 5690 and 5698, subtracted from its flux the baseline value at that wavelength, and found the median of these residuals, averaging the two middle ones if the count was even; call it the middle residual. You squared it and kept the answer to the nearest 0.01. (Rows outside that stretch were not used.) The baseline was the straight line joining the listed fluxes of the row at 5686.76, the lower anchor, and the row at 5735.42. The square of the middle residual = 0.38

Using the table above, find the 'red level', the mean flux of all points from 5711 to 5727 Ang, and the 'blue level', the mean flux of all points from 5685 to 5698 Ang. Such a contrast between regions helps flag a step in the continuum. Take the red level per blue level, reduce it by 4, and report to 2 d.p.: -2.95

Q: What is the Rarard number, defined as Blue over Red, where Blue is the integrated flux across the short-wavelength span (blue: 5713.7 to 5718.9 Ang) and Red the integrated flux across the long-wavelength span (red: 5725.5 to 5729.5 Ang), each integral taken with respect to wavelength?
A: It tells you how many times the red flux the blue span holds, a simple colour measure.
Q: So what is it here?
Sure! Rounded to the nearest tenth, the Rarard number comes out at 1.4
